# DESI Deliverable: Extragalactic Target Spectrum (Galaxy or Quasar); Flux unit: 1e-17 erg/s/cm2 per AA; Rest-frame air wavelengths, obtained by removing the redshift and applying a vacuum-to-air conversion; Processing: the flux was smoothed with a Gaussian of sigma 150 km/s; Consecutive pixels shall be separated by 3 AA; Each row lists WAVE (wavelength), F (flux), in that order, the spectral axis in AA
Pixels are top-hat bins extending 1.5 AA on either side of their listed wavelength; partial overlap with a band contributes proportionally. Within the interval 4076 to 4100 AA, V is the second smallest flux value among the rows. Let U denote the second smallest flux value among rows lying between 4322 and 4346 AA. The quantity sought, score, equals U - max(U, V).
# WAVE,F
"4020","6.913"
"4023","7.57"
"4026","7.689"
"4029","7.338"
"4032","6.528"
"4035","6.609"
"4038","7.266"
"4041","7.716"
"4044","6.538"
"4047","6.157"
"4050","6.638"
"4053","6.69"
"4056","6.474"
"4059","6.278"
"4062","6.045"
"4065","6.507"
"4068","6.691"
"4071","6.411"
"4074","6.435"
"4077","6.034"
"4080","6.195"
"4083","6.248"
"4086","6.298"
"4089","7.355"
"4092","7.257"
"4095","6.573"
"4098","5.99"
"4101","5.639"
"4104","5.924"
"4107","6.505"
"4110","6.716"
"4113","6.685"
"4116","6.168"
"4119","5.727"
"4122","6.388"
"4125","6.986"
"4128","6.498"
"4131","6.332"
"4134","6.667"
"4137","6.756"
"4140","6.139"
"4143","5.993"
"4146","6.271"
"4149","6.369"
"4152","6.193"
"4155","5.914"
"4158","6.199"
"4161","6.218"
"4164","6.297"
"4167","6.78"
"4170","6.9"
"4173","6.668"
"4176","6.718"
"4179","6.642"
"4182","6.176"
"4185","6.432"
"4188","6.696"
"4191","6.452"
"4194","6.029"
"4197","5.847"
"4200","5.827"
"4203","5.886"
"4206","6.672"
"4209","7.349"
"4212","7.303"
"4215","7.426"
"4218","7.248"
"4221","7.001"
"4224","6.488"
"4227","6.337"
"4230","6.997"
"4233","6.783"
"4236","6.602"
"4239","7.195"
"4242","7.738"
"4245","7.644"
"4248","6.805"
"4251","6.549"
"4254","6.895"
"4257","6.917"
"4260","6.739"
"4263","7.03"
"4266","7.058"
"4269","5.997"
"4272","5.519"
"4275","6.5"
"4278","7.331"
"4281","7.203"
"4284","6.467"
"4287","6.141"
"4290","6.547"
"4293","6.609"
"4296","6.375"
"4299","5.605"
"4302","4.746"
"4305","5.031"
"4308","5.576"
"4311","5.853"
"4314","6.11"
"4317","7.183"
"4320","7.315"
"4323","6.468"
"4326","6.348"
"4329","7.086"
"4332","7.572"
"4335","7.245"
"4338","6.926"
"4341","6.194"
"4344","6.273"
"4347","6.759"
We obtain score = 0.00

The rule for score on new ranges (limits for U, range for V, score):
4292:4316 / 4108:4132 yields -1.14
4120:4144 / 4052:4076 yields -0.14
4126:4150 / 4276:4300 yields 0.00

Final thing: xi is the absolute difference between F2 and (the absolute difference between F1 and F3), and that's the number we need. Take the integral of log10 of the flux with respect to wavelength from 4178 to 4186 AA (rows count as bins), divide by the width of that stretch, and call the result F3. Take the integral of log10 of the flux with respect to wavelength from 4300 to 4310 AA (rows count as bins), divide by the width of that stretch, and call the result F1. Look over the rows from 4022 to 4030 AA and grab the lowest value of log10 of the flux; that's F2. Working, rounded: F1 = 0.713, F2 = 0.87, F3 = 0.806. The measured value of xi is 0.773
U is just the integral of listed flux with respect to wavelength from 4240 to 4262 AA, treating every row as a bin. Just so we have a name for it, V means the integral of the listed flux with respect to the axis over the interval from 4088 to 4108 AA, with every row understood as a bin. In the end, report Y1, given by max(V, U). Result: 155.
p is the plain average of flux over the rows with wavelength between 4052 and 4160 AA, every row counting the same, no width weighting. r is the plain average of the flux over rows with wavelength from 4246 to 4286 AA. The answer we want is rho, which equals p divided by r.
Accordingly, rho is 0.95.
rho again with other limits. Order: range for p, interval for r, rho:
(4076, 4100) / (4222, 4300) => 0.97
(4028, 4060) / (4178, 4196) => 1.05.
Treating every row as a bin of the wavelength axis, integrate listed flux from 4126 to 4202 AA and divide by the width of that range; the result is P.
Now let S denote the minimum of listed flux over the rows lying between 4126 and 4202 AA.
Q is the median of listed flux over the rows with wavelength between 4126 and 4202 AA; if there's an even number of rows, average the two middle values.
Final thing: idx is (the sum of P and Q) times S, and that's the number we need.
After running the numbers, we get 74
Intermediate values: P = 6.36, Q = 6.33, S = 5.827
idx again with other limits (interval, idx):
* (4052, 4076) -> 78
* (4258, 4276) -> 72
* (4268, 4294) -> 72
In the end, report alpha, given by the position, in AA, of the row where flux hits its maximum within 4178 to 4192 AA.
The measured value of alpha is 4188 AA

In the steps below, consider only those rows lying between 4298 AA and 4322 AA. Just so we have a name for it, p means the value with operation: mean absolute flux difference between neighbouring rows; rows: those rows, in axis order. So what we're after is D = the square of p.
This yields 0.24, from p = 0.49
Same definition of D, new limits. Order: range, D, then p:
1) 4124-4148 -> 0.09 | 0.30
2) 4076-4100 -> 0.15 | 0.38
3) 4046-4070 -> 0.07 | 0.26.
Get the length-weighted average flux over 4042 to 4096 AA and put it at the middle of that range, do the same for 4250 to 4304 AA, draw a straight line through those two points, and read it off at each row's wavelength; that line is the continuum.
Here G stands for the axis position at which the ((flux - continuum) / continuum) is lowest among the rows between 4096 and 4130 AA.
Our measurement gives 4101 AA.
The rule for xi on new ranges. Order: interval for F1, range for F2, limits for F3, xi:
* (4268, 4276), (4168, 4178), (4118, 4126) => 0.797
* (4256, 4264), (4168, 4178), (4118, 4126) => 0.789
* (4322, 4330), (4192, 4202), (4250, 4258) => 0.754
